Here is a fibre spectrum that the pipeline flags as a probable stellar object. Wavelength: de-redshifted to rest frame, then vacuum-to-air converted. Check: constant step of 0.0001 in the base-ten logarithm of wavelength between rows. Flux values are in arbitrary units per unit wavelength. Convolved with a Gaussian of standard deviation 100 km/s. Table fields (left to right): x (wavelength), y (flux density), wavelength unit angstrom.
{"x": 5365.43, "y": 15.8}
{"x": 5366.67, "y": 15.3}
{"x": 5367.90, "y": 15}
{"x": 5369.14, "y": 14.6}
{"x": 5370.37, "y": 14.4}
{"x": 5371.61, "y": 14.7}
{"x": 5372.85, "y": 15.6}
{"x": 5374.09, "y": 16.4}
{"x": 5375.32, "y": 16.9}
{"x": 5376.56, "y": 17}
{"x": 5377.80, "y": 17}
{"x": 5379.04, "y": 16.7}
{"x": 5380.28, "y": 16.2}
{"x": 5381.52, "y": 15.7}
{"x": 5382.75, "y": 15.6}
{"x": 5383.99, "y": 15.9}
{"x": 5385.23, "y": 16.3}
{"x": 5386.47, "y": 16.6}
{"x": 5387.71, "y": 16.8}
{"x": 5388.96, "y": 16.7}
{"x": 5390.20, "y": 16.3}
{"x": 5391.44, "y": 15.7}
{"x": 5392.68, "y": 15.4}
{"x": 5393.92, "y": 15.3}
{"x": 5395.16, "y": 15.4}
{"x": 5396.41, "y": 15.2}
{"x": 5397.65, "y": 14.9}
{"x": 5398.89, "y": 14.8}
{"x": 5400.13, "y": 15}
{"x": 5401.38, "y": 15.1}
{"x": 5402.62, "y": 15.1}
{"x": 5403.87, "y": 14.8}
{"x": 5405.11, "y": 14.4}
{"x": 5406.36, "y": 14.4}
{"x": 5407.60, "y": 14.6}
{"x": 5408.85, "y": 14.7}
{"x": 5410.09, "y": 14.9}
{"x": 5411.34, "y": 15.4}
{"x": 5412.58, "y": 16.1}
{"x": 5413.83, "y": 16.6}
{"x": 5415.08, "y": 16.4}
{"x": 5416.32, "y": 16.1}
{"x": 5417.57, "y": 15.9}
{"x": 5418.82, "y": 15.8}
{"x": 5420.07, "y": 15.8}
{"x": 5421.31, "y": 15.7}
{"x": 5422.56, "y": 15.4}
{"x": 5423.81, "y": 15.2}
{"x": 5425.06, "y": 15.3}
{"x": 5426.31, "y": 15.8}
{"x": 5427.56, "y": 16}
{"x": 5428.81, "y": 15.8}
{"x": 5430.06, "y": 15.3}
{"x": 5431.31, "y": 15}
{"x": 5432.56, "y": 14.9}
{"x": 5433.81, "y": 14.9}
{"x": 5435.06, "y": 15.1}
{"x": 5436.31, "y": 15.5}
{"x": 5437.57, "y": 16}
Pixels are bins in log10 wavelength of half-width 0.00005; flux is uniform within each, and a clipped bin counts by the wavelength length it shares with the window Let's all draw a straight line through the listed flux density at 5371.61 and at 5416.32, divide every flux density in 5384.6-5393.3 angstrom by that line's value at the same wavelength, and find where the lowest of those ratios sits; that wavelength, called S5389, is 5392.68 angstrom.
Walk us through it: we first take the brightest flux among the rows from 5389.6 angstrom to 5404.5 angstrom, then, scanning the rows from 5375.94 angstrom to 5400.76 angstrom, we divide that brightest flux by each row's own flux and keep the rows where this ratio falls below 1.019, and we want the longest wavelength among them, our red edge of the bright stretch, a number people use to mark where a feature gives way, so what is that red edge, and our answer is 5390.20 angstrom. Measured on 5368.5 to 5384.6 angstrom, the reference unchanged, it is 5380.28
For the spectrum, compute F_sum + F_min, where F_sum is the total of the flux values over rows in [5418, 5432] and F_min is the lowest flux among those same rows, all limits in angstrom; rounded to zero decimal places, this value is 186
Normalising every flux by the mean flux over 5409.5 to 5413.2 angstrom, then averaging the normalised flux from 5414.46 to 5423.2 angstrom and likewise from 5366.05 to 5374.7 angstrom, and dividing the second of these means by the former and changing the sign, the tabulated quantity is -0.95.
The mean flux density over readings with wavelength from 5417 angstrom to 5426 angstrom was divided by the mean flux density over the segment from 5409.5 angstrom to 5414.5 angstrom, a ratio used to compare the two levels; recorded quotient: 0.990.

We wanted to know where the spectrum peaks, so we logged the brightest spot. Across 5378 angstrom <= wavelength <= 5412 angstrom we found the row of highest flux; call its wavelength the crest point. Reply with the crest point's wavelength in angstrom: 5387.71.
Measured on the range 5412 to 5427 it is 5413.83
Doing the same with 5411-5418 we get 5413.83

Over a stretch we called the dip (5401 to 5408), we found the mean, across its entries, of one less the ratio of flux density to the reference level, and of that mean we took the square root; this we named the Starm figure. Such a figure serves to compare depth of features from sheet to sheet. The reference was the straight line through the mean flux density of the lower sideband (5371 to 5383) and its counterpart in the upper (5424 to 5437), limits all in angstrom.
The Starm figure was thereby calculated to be 0.26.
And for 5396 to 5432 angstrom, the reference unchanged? 0.13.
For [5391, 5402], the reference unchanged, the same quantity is 0.21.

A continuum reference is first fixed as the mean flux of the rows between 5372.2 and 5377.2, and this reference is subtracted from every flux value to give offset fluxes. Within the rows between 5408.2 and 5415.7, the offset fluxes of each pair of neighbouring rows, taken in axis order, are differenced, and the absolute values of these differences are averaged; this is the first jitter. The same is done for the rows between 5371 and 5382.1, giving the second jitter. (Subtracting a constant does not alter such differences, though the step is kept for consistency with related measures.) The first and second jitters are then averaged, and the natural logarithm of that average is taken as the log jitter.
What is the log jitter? -0.83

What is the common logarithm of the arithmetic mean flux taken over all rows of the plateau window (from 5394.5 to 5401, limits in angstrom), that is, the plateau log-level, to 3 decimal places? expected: 1.178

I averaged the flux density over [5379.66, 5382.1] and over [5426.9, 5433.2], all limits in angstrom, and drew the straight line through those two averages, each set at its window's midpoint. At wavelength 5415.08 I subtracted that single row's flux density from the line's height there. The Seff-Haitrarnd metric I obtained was -0.8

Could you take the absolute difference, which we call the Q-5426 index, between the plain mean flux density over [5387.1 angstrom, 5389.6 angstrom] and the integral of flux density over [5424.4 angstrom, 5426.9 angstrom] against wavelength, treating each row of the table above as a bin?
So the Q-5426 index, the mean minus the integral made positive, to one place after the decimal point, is 22.1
